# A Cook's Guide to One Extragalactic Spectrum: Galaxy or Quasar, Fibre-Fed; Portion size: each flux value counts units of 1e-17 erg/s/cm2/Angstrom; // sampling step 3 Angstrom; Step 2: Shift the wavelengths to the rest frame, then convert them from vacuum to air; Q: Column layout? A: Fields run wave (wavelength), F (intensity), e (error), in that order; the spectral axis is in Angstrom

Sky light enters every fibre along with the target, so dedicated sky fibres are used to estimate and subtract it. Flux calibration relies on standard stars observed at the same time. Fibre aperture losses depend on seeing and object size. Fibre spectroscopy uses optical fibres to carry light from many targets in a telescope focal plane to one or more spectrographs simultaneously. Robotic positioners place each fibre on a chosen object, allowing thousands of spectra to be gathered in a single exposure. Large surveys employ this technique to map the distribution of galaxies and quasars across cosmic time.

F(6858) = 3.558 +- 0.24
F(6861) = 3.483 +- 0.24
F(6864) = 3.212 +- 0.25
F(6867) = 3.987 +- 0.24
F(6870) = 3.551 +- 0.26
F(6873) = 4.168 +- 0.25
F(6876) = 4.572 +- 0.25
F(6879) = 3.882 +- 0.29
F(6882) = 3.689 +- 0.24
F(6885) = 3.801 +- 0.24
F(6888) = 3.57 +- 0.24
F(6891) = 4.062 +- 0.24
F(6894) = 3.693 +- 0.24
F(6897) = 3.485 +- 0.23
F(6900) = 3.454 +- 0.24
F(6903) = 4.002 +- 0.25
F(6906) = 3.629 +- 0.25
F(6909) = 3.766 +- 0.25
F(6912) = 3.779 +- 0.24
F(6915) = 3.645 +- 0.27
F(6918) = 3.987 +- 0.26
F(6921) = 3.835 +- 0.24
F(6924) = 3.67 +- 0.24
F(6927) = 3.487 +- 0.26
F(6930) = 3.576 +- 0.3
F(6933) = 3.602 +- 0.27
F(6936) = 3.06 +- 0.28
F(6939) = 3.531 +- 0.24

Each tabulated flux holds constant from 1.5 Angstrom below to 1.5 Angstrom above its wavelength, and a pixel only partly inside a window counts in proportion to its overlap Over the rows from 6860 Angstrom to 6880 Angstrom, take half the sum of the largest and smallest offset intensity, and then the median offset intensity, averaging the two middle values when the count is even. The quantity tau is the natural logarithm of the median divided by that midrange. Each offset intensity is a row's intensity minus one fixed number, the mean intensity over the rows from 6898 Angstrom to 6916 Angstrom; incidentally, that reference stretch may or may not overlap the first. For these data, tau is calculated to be -0.1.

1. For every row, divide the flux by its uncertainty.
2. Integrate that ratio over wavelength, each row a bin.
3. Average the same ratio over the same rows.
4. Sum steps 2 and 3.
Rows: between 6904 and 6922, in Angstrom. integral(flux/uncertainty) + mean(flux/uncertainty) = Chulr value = 285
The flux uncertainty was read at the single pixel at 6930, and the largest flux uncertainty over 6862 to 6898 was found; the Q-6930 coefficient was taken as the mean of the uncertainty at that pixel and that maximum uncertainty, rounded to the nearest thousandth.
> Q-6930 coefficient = 0.295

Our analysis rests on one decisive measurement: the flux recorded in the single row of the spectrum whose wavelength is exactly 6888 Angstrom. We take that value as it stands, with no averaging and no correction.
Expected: 3.57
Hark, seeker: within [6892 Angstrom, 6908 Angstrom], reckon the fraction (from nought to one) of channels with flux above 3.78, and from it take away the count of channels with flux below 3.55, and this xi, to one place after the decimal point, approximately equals -1.8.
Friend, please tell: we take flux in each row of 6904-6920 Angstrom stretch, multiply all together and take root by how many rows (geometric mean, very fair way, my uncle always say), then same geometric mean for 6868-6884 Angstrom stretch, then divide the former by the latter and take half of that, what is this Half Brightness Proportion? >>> 0.475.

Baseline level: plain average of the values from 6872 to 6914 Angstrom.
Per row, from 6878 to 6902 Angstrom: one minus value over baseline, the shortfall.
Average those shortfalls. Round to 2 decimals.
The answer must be 0.03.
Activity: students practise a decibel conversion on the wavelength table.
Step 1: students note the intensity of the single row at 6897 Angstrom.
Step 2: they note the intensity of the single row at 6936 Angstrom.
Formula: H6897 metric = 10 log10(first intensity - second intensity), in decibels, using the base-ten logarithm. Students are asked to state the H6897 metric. -3.7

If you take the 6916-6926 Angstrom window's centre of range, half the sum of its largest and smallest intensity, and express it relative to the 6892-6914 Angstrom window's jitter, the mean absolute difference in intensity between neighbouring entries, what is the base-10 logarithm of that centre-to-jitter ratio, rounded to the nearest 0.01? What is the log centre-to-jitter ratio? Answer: 1.24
